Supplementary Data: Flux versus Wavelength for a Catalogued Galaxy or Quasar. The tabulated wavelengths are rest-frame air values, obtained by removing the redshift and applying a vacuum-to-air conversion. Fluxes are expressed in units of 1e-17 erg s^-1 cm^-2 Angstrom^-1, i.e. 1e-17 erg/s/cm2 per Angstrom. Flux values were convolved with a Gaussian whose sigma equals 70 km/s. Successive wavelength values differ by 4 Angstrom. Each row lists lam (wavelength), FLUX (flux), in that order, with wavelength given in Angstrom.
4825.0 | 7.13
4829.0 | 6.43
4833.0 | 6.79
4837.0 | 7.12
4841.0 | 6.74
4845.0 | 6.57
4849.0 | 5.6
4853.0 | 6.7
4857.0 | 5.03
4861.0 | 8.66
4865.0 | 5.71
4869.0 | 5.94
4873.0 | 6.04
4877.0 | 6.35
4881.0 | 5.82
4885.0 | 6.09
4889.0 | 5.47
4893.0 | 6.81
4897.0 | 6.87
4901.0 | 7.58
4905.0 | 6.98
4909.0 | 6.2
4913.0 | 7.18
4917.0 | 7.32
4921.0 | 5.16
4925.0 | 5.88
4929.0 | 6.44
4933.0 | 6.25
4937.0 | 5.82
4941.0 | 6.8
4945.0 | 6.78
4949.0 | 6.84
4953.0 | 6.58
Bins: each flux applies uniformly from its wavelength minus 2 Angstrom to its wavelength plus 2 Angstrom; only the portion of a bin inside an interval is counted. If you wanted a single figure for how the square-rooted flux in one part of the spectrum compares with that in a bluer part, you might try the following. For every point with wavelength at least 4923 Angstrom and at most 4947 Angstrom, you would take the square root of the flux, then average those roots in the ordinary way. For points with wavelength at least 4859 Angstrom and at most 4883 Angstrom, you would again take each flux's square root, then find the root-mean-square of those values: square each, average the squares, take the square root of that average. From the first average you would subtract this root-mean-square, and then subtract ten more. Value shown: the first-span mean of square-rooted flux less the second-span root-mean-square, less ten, -10.0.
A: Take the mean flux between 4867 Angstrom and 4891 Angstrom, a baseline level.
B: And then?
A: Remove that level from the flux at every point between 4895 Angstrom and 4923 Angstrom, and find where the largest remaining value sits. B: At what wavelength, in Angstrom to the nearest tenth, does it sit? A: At 4901.0 Angstrom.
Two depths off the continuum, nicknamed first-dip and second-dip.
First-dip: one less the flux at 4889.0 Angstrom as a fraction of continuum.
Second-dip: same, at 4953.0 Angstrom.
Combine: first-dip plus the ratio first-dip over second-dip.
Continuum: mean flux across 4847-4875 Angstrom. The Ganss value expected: -2.1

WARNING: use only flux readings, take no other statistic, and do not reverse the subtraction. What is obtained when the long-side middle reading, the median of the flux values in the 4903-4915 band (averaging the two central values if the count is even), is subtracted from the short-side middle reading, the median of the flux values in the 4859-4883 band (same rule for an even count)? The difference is -1.0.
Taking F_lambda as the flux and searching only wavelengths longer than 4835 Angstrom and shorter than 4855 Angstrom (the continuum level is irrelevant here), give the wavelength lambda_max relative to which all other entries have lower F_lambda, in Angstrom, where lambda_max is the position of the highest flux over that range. 4837.0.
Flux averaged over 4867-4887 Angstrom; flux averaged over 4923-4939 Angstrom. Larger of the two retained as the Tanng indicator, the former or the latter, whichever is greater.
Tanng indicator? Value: 6.1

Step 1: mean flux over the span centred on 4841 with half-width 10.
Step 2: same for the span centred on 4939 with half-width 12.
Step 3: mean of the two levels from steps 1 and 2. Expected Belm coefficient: 6.53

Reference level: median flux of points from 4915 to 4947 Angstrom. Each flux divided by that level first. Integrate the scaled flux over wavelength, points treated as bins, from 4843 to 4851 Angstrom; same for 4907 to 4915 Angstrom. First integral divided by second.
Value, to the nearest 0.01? 0.91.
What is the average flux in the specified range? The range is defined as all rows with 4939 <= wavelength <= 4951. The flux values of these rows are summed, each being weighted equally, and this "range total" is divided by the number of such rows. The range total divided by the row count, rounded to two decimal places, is 6.81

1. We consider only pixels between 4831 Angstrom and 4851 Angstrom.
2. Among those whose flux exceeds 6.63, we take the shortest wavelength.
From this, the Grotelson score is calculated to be 4833.0 Angstrom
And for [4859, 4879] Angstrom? 4861.0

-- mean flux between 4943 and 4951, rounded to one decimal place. 6.8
